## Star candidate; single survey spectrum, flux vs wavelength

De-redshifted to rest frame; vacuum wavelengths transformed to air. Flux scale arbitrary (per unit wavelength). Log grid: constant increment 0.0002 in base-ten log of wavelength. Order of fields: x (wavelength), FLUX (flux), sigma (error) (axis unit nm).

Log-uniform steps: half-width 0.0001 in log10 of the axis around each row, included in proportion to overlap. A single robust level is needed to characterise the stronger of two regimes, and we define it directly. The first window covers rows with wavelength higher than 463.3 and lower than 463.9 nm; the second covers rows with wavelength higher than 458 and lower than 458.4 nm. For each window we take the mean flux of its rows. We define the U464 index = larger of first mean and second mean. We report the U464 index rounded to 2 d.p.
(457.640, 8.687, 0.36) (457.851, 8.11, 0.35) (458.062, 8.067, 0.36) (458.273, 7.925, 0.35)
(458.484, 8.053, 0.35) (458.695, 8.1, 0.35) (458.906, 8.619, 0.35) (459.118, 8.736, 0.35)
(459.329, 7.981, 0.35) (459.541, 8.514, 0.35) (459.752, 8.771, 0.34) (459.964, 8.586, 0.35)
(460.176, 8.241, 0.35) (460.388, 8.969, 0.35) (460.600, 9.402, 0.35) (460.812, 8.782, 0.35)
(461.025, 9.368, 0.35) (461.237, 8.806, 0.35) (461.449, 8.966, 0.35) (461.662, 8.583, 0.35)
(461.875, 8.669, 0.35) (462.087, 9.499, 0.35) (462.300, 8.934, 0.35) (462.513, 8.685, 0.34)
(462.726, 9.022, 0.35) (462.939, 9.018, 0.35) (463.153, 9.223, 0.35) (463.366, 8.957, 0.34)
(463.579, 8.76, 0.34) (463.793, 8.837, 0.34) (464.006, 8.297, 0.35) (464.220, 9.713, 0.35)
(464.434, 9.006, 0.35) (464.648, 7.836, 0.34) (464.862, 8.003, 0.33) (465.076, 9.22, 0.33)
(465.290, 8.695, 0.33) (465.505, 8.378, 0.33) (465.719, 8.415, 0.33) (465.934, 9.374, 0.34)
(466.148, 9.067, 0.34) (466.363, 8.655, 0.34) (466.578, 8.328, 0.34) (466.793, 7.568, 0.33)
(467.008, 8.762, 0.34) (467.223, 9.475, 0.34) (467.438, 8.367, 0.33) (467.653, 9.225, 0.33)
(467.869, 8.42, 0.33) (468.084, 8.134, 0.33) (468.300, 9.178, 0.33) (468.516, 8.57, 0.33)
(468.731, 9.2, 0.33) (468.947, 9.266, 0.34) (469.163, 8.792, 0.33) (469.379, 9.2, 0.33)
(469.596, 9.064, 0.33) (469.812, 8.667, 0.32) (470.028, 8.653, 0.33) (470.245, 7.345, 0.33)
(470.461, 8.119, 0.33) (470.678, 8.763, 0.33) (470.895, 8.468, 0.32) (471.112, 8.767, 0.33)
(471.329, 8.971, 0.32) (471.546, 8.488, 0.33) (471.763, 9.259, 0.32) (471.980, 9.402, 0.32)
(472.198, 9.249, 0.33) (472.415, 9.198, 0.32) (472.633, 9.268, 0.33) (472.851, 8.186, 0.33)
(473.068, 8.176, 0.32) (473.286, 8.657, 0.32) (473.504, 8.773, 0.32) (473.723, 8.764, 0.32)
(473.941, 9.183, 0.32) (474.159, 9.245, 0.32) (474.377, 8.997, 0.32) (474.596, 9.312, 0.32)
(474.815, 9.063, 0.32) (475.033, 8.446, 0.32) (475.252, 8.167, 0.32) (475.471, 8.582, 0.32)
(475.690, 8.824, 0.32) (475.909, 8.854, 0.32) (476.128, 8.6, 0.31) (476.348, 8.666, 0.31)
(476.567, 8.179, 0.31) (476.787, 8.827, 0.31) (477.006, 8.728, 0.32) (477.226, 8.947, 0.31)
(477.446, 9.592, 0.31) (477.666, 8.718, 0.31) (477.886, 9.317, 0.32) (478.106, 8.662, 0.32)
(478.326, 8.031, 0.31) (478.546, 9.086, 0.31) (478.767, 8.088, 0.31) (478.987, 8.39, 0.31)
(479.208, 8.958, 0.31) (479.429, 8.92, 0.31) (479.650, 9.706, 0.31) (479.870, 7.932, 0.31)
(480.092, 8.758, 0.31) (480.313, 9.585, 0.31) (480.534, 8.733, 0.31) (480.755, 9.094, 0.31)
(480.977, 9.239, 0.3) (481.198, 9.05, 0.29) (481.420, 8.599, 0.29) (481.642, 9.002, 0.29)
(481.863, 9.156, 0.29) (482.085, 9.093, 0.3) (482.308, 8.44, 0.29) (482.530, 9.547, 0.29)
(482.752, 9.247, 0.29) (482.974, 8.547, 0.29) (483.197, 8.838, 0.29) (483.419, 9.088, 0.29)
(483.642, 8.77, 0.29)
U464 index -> 8.85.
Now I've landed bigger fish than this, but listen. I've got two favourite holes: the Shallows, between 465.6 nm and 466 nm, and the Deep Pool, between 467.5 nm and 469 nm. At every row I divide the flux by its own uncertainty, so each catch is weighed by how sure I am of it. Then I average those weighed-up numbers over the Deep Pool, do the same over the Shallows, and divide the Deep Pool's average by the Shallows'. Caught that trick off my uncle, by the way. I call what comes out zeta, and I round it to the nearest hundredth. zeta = 1.01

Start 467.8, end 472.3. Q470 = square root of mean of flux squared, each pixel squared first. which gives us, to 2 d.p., 8.77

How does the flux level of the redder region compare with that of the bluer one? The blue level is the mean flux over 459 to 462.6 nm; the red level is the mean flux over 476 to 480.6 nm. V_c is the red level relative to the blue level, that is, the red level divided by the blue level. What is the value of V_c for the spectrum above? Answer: 1.00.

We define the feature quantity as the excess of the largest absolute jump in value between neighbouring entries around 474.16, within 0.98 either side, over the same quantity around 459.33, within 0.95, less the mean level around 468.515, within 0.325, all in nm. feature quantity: -9.12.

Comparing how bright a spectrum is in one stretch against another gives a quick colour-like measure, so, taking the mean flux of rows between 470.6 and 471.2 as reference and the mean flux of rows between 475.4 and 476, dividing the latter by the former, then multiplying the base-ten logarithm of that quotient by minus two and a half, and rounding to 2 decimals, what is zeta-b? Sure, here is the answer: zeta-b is -0.01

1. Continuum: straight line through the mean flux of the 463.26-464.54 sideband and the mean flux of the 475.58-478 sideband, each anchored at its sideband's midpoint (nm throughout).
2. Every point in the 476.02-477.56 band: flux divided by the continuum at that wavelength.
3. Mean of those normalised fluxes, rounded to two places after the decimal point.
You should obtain 0.99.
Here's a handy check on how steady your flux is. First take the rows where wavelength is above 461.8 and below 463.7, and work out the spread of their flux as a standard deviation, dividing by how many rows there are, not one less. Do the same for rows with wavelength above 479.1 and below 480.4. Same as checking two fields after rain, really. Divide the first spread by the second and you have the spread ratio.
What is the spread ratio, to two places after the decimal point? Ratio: 0.43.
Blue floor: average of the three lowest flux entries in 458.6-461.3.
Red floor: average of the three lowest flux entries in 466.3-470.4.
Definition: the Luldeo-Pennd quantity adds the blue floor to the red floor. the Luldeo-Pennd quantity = 15.8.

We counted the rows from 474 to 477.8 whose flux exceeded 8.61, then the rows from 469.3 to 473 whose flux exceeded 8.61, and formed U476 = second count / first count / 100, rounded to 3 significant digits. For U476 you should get 0.0100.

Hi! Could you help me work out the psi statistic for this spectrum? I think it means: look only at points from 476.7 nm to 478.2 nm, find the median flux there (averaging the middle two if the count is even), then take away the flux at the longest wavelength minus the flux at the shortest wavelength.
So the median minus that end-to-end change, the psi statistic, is 9.0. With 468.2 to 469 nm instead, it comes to 9.1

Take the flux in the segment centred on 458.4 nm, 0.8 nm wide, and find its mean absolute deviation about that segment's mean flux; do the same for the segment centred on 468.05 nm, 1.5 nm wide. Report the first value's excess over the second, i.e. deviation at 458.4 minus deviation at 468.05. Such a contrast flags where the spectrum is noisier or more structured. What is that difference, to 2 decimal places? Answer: -0.35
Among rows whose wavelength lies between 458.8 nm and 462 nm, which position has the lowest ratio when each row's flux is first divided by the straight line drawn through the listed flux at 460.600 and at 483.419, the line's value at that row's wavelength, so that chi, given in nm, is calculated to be 459.329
